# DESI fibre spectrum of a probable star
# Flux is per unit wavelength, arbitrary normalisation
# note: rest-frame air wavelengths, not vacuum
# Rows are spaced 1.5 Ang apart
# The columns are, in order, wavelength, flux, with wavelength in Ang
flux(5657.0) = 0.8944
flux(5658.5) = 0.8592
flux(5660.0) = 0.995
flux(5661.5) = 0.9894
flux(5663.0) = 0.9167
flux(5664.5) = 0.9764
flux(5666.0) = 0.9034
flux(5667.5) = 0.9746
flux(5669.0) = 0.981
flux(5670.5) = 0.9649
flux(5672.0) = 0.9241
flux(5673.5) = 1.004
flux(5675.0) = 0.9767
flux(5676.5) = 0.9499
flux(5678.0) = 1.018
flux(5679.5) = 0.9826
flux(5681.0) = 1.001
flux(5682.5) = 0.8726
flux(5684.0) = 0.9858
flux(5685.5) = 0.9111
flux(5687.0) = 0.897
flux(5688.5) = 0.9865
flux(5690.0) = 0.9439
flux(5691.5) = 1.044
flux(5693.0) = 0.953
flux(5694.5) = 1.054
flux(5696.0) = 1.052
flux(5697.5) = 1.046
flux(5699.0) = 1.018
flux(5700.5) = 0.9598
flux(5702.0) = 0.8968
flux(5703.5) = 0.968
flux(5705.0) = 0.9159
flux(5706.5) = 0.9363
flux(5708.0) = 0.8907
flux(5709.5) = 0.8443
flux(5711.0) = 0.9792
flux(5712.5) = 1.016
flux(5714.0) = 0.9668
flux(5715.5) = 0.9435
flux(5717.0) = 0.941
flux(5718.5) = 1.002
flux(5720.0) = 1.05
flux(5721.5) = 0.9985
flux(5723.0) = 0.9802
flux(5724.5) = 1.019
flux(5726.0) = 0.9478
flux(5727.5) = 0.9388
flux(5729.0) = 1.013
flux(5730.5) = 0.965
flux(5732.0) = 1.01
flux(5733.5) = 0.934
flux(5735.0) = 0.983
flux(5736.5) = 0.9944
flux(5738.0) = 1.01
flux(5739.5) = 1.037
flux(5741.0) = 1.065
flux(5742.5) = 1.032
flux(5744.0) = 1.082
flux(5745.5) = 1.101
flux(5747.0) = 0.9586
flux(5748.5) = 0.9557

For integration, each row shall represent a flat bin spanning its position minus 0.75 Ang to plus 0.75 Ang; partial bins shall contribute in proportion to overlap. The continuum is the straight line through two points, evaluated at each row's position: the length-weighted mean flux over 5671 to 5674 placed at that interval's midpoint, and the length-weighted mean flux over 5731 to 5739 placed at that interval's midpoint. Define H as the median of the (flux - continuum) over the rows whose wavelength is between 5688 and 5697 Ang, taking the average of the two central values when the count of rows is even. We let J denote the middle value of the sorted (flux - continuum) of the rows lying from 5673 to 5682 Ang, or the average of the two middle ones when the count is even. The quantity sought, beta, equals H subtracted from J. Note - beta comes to -0.019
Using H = 0.05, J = 0.03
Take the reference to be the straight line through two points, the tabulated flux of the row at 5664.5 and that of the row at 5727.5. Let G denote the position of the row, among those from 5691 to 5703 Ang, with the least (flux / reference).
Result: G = 5702.0 Ang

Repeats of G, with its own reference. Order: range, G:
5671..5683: 5682.5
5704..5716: 5709.5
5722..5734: 5733.5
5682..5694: 5682.5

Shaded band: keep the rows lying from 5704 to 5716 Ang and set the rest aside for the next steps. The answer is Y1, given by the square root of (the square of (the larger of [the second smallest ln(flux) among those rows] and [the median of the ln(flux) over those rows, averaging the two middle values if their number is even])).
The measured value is 0.062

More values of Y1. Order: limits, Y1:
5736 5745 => 0.034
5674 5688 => 0.024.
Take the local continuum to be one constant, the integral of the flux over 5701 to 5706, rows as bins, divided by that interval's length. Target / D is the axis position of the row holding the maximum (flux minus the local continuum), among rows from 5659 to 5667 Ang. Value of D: 5660.0 Ang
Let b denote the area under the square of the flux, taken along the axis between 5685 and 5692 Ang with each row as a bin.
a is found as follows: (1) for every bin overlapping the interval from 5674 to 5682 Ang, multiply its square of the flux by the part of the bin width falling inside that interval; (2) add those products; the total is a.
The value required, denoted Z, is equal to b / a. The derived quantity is 0.83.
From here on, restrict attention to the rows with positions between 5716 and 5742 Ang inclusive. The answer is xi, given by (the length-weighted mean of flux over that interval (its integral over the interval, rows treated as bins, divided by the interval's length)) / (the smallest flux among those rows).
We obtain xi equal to 1.06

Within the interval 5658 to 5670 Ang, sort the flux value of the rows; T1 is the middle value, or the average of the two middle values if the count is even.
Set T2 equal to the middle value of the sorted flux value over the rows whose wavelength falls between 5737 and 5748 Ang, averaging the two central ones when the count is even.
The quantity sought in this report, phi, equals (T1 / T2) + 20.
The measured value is 20.9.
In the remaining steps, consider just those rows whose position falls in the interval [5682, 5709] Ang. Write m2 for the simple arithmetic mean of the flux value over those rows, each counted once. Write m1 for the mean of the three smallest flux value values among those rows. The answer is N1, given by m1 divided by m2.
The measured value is 0.921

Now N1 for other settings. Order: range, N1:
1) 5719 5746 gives 0.932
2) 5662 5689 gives 0.931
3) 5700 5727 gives 0.915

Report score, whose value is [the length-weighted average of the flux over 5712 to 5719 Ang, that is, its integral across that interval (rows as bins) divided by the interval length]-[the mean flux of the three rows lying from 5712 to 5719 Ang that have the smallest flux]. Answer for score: 0.021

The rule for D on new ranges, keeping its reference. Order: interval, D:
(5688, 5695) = 5694.5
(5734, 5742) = 5741.0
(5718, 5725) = 5720.0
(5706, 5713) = 5712.5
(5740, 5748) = 5745.5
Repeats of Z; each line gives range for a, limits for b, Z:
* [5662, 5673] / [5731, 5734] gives 0.29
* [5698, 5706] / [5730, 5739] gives 1.20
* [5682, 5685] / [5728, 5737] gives 3.32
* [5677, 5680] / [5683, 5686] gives 0.90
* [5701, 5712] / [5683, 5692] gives 0.88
